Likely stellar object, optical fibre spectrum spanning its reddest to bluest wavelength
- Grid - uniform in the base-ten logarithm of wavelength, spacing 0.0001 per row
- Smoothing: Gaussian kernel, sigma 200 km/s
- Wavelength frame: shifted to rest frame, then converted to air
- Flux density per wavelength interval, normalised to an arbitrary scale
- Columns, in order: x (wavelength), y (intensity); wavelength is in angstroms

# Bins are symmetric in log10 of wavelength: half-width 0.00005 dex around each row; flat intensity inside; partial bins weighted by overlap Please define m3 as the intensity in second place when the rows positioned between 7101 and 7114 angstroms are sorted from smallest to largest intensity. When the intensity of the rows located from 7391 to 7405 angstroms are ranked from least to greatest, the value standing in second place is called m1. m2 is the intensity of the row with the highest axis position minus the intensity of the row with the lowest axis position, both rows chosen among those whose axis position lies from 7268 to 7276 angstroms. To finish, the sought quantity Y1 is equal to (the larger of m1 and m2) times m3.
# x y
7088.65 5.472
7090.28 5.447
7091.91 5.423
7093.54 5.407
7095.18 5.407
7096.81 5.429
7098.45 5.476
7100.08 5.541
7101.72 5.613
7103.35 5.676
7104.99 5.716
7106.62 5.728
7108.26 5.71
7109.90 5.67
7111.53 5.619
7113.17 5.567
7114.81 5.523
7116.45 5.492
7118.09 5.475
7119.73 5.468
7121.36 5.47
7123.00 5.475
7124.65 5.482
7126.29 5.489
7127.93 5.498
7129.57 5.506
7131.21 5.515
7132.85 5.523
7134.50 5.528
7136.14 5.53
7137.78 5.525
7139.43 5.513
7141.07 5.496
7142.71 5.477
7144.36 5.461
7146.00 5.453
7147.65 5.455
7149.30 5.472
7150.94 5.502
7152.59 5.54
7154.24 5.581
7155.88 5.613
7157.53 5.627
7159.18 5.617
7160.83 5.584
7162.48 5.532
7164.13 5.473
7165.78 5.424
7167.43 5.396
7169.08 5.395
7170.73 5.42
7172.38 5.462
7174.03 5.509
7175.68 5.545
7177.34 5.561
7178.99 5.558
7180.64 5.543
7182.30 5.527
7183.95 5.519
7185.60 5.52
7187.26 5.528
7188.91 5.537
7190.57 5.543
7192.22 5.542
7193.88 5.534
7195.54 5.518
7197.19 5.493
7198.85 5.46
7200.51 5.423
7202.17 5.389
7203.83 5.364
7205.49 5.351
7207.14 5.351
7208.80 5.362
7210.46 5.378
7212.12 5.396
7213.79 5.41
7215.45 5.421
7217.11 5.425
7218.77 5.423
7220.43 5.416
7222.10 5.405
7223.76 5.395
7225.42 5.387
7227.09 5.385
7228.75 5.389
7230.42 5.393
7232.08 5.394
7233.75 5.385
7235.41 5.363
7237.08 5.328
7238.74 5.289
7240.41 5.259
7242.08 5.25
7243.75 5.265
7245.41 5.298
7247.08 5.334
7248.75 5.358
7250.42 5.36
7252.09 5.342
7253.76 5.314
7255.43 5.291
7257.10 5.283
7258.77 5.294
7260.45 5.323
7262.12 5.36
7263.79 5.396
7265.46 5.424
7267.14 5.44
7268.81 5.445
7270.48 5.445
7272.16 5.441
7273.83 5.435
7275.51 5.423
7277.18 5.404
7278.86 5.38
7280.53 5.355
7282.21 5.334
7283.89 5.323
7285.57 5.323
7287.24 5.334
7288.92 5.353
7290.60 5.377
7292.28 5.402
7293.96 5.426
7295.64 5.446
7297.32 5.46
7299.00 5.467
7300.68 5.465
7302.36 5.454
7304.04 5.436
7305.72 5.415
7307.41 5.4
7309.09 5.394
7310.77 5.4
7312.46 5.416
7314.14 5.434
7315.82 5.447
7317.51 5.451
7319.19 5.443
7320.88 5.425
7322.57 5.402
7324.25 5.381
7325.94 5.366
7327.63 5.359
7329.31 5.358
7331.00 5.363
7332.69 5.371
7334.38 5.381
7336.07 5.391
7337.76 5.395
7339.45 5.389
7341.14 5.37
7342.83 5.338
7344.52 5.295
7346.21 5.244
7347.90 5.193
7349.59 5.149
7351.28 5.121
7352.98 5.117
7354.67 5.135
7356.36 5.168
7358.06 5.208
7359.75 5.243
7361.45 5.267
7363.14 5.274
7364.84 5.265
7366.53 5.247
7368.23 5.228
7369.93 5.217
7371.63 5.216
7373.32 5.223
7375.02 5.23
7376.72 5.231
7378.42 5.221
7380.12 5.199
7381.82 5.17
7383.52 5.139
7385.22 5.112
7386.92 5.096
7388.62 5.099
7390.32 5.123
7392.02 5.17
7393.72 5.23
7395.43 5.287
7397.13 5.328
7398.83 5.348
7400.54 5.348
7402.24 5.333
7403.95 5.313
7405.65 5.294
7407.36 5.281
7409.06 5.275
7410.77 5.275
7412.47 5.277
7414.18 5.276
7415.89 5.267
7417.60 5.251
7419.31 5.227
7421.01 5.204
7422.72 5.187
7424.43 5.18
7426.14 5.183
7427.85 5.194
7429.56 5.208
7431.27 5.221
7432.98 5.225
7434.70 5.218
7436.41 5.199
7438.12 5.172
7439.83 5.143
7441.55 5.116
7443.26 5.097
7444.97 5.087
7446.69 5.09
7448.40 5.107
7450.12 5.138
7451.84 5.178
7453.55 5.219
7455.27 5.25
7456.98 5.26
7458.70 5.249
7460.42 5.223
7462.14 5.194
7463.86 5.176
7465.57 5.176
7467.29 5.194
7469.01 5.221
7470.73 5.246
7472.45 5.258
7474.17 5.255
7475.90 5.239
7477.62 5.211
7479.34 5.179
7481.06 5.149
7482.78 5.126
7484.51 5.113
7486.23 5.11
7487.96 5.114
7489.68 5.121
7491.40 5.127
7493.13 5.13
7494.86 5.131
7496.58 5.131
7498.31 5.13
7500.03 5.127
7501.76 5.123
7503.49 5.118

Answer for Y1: 29.36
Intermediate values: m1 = 5.23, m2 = -0.02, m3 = 5.613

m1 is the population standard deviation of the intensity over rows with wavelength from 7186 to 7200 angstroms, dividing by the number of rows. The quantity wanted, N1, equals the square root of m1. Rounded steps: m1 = 0.027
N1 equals 0.165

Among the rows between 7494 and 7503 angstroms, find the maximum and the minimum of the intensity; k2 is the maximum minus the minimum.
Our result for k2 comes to 0.008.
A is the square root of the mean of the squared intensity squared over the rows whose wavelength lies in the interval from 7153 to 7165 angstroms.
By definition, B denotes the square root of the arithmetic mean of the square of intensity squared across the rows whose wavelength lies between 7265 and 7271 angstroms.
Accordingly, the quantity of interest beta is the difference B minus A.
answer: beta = -1.5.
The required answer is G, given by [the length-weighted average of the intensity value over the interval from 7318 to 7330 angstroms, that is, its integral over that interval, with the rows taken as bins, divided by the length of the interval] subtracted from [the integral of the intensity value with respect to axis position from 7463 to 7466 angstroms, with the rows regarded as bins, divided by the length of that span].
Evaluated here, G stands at -0.20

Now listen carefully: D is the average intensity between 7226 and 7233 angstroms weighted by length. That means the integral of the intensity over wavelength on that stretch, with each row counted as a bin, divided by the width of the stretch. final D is 5.38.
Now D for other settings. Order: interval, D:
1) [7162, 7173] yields 5.44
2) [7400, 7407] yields 5.32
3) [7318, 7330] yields 5.39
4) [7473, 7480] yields 5.22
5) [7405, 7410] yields 5.28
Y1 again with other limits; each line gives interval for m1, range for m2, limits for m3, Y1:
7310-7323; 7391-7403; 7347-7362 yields 27.66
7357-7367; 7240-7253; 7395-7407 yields 27.76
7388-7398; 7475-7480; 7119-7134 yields 28.02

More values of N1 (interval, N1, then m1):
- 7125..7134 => 0.110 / 0.012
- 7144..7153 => 0.177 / 0.031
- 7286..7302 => 0.218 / 0.048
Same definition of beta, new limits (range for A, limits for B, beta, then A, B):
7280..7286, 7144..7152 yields 1.5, 28.4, 30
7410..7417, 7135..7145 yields 2.4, 27.8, 30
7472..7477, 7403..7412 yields 0.4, 27.6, 28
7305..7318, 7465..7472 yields -2.2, 29.4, 27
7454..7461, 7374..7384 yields -0.5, 27.5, 27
